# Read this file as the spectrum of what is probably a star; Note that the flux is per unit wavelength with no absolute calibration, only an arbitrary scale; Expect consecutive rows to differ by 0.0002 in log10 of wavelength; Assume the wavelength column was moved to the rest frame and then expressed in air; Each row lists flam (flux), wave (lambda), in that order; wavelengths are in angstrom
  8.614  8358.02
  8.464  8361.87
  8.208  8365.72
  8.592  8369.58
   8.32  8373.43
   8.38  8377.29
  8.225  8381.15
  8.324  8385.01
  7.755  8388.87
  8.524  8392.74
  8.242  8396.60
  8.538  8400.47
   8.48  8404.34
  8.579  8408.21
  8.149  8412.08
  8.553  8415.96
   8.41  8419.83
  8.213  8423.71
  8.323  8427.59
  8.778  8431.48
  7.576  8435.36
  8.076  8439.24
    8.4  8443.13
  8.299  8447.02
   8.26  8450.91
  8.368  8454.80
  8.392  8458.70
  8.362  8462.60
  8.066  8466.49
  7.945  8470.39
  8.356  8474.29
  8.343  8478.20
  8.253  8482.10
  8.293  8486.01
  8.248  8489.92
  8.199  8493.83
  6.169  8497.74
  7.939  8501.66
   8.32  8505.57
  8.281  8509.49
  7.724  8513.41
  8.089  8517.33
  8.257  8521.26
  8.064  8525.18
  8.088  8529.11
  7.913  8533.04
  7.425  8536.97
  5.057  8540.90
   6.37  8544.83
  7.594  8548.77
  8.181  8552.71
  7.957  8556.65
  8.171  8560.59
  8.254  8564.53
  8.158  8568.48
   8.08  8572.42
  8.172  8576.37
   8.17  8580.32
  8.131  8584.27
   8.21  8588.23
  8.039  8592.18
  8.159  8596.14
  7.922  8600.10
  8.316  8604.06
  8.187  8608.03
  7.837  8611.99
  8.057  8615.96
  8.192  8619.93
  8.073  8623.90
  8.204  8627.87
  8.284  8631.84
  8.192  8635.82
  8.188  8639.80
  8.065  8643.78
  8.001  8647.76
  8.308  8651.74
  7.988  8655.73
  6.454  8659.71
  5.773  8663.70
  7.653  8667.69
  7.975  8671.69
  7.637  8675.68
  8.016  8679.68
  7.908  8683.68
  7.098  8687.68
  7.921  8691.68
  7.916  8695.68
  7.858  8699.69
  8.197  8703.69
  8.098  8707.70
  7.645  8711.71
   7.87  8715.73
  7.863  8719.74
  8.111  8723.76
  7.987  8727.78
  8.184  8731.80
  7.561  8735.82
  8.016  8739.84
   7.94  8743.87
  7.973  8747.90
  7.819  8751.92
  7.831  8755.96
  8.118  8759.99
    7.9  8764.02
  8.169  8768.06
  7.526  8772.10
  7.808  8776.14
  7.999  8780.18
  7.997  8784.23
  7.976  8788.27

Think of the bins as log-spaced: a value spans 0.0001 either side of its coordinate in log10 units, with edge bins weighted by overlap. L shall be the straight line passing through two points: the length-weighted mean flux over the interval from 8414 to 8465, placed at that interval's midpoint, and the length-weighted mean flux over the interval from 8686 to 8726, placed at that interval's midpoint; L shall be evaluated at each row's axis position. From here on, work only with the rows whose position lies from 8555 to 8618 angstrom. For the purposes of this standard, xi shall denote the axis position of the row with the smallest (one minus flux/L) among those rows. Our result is 8604.06 angstrom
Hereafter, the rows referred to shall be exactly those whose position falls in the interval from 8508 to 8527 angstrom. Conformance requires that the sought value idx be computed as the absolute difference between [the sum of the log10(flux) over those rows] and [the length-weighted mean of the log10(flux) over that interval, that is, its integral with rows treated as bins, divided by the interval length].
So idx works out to 3.63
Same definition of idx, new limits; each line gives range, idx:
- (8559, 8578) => 3.65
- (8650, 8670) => 3.42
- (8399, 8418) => 3.71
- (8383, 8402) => 3.67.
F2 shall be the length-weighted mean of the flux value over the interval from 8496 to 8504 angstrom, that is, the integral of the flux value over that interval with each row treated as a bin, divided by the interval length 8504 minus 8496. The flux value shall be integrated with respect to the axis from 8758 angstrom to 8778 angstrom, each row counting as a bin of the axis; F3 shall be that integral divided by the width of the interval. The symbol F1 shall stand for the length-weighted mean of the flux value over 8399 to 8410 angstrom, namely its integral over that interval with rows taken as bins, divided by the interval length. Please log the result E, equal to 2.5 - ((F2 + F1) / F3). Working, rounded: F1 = 8.5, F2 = 7.1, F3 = 7.91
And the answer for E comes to 0.52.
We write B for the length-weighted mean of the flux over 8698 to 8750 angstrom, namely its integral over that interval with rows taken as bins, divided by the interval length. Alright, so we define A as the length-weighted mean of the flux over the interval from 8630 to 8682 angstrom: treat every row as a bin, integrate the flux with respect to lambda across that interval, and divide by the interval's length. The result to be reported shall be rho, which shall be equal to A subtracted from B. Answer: 0.2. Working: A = 7.7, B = 7.9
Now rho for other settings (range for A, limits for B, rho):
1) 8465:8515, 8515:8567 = -0.4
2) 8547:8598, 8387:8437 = 0.2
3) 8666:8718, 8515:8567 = -0.2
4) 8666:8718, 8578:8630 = 0.3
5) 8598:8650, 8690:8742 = -0.2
